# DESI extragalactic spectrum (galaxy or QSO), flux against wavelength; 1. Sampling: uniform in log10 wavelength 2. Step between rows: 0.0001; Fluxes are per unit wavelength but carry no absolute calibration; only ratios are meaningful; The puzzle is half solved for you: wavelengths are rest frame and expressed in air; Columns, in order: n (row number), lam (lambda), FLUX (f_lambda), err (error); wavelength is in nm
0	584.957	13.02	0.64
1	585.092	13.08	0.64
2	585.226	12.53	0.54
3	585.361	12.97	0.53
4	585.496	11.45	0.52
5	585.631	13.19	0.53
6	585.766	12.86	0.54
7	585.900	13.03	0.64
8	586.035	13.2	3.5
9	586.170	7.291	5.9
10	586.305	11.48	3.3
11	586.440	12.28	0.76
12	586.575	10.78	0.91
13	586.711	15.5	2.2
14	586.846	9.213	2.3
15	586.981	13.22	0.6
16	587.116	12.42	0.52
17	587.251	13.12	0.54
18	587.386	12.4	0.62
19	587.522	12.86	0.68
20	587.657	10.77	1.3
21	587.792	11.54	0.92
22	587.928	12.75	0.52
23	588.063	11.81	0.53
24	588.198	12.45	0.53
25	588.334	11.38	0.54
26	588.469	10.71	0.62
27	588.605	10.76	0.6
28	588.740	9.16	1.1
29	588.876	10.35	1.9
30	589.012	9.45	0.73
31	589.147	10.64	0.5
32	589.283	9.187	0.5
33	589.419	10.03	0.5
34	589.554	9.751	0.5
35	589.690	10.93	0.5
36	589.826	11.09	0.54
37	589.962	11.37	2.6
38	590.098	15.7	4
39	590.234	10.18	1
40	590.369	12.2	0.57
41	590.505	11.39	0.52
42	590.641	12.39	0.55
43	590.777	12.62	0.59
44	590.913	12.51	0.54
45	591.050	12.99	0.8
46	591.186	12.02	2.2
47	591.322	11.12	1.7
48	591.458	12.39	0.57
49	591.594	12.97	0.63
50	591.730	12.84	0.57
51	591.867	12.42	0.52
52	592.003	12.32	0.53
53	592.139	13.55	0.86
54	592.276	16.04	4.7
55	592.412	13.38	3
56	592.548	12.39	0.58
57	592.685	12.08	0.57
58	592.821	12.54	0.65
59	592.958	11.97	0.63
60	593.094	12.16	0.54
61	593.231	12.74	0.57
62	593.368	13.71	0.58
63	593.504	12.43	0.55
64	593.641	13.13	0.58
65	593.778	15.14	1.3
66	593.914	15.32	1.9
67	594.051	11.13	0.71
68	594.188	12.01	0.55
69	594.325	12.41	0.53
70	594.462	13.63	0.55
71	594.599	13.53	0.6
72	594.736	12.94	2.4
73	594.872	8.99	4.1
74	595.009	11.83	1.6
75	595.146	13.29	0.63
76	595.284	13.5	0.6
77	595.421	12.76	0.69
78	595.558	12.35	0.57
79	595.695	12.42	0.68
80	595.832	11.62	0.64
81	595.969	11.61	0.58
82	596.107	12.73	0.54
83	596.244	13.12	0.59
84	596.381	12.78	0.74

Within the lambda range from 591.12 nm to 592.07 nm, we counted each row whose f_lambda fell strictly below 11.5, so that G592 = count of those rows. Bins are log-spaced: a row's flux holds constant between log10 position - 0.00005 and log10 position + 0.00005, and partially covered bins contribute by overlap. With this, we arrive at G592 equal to 1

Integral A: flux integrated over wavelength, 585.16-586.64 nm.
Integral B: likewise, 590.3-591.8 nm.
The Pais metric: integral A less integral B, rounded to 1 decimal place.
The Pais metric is -0.8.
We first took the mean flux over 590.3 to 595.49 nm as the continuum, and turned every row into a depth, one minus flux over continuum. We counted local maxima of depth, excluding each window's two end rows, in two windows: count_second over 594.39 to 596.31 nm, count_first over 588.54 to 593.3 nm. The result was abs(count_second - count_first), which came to 8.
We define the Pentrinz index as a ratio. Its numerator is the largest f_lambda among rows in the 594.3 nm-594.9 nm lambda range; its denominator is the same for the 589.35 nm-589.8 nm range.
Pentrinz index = 1.25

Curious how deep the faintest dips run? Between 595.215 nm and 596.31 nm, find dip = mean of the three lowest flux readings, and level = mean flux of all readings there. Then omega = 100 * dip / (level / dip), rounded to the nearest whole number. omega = 1124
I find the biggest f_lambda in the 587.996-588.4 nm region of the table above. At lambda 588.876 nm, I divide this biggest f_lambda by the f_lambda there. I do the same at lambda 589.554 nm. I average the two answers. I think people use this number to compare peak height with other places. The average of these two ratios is 1.2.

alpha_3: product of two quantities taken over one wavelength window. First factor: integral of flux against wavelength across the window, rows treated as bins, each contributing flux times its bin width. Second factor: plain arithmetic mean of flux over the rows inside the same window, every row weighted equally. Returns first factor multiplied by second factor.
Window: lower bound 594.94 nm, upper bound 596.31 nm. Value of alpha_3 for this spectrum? 215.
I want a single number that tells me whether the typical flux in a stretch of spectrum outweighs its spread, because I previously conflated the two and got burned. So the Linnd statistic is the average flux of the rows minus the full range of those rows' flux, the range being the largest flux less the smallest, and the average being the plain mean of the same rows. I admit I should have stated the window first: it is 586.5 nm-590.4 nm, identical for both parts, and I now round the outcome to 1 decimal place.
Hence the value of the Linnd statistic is 4.9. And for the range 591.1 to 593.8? 7.9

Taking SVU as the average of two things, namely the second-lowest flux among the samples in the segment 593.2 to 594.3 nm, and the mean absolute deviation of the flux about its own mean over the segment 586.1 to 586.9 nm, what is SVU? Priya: 7.00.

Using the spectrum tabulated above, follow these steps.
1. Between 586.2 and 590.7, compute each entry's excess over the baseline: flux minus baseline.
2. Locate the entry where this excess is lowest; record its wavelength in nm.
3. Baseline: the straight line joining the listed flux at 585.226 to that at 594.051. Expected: 586.846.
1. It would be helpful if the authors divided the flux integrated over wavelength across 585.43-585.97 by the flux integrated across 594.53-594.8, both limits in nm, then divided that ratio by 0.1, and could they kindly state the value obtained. 19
